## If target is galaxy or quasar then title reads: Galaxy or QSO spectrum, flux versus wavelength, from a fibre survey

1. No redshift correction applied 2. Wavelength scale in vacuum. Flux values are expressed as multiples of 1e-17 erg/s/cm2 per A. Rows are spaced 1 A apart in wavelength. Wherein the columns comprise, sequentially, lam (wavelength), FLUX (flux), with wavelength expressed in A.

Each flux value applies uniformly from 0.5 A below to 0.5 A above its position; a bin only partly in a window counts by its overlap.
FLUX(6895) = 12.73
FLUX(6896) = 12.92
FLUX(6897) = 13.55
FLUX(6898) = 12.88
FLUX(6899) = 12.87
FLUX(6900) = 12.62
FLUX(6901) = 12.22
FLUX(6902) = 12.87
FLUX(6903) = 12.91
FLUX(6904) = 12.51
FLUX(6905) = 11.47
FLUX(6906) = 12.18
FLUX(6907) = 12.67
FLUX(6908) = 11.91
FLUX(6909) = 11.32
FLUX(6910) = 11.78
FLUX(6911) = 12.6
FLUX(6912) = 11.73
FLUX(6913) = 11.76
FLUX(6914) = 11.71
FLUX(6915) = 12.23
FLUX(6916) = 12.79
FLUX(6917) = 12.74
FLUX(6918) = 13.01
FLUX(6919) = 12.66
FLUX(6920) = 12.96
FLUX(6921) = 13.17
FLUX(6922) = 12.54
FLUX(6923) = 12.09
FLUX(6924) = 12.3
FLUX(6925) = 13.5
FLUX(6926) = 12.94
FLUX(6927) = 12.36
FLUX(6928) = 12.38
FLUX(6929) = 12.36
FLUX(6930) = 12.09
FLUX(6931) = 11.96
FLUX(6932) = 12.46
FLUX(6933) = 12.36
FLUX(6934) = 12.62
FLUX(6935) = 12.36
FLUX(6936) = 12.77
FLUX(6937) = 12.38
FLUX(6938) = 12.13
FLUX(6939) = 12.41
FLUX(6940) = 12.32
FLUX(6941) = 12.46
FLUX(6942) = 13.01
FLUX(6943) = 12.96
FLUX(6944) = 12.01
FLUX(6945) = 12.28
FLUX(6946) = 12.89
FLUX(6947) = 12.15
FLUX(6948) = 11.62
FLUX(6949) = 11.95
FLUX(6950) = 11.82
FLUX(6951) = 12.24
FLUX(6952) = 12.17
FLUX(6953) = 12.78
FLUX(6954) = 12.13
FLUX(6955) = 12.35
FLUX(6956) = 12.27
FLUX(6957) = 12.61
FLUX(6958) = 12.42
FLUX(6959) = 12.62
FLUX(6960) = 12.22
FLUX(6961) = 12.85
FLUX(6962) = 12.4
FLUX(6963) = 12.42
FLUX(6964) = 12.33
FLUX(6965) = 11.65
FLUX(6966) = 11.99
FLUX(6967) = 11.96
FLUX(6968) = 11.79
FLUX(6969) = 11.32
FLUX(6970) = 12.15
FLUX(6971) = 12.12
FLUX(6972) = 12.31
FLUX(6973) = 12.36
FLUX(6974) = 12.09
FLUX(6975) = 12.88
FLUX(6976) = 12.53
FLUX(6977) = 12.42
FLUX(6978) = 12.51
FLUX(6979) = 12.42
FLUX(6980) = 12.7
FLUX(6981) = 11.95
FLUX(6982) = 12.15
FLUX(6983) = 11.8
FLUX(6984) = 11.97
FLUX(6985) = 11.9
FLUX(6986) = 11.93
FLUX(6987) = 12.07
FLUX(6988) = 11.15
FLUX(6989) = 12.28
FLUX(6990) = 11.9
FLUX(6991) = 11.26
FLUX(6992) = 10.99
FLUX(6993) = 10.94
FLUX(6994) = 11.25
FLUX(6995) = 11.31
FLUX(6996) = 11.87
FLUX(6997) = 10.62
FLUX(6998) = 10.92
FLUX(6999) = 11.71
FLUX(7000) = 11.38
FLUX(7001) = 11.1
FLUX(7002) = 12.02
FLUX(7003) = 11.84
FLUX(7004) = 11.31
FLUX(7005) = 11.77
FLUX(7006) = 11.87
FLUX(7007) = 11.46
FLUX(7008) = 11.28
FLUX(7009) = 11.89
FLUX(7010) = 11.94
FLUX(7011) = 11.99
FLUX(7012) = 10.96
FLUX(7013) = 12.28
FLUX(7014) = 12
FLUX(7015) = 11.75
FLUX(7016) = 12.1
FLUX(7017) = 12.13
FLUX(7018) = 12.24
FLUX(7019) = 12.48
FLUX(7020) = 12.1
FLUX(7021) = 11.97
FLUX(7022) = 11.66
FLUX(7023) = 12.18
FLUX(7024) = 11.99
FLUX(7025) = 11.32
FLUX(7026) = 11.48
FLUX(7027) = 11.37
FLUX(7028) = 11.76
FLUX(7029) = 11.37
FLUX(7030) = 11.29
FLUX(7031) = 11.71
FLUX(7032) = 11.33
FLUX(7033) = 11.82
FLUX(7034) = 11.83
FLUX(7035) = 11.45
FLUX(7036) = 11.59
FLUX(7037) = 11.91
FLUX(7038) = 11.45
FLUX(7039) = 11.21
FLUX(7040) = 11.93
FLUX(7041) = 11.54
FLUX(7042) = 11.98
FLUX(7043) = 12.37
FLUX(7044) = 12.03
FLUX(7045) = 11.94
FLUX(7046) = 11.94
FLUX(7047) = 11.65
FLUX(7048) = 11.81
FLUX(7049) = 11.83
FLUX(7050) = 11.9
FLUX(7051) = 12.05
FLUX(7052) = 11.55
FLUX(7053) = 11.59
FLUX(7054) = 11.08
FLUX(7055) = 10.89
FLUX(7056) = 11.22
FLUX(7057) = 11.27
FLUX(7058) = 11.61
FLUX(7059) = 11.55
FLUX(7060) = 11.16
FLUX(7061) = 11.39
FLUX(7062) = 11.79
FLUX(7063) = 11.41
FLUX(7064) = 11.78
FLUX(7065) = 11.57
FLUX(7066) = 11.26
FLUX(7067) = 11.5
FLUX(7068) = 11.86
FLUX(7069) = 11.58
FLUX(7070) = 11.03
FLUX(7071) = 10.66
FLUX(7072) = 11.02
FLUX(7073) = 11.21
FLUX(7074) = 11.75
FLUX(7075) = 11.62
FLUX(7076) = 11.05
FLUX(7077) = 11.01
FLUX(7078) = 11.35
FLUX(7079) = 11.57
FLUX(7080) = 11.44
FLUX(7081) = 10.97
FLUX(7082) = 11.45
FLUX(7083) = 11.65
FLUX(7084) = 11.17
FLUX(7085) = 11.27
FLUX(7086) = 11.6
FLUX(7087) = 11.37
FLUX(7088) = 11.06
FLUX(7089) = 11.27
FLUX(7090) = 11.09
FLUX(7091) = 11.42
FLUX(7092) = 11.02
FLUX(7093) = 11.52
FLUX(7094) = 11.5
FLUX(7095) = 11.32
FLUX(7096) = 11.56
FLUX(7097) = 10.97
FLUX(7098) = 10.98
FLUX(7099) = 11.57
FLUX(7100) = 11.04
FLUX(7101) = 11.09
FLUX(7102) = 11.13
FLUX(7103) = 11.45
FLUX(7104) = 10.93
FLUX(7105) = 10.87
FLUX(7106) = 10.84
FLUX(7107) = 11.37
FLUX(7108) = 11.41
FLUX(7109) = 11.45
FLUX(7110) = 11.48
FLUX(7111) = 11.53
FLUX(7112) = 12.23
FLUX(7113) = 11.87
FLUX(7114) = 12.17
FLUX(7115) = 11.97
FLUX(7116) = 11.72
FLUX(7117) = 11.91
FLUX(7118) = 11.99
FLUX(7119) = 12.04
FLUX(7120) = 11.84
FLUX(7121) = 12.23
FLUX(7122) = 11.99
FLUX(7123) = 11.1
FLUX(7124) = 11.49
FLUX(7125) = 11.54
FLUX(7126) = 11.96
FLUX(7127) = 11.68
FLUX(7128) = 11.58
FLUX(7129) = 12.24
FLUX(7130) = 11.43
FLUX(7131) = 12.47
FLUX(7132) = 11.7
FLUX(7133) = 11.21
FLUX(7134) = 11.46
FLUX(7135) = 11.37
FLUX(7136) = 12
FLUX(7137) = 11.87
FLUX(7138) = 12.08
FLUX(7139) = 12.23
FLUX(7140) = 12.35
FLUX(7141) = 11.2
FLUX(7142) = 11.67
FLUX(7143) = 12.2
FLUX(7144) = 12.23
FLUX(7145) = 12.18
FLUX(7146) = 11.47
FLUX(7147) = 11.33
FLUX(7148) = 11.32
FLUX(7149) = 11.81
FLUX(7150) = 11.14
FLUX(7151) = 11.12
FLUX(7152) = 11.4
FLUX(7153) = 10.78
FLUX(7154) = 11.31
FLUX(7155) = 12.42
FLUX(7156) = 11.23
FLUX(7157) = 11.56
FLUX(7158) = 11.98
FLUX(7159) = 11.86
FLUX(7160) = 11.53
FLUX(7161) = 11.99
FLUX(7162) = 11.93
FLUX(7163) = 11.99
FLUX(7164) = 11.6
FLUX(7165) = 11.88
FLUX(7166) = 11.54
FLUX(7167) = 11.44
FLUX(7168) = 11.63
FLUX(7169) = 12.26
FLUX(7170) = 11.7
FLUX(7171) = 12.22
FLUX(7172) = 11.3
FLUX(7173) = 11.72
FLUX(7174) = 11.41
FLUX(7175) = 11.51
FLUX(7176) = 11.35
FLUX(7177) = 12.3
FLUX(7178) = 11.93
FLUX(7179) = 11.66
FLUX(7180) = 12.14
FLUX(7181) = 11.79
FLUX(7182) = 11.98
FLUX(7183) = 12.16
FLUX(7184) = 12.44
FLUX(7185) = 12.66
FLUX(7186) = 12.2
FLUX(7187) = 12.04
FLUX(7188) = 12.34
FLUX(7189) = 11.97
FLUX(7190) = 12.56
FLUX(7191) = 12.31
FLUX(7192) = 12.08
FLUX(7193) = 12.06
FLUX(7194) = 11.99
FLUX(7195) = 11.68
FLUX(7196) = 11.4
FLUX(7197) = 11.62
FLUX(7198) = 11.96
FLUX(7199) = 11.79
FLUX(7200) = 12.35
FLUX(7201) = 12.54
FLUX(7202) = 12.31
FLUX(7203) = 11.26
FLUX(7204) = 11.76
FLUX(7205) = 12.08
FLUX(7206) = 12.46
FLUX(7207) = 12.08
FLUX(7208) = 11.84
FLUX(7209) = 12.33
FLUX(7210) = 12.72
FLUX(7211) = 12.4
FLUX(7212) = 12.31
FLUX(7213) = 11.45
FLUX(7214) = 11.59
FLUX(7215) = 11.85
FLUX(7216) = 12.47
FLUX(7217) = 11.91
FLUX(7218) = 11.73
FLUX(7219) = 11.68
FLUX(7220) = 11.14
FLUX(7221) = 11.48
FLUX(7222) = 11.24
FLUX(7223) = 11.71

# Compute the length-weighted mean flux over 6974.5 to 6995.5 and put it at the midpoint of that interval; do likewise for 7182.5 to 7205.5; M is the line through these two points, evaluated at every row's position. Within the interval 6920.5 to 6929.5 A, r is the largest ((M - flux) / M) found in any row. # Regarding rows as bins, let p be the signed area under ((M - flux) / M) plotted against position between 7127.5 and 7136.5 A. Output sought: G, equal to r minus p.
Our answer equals -0.25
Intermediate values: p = 0.2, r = -0.018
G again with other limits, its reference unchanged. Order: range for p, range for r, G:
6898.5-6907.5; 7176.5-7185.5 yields 0.50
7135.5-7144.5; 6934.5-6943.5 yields -0.06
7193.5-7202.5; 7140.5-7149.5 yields -0.01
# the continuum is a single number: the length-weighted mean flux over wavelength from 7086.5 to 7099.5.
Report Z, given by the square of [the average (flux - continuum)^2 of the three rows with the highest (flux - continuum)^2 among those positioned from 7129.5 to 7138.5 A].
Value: 1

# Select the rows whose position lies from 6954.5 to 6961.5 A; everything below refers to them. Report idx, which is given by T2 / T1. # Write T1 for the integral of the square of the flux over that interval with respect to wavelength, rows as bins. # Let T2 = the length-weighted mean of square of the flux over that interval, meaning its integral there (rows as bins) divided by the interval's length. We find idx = 0.14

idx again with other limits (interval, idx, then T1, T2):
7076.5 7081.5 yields 0.20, 635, 127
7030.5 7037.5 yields 0.14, 952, 136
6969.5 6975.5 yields 0.17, 911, 152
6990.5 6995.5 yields 0.20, 622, 124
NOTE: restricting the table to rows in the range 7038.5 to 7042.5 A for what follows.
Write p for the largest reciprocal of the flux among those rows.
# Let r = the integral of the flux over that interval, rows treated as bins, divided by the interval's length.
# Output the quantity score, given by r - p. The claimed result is 11.6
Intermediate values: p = 0.0892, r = 11.7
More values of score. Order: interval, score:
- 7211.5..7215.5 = 11.7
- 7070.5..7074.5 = 11.1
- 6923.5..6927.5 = 12.7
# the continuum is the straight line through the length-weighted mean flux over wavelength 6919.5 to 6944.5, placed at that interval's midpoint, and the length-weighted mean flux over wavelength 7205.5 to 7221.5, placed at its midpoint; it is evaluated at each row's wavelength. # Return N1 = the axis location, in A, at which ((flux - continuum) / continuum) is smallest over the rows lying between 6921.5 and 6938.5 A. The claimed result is 6931 A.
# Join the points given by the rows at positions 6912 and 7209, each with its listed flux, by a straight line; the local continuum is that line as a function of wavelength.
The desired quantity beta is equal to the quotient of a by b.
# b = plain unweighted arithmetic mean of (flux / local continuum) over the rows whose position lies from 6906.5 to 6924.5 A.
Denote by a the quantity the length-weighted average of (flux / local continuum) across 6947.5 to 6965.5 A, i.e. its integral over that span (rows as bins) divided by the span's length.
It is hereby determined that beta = 0.99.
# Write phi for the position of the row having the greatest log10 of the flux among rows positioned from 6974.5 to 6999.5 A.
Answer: 6975 A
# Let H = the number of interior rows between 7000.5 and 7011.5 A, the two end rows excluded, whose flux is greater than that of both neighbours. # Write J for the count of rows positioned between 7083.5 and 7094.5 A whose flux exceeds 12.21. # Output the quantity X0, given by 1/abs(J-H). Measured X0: 0.5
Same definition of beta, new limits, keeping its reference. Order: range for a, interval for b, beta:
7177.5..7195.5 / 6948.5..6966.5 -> 0.95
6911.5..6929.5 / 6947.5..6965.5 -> 1.03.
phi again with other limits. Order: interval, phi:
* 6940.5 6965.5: 6942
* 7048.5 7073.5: 7051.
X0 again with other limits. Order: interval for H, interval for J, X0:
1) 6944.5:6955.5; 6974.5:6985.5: 0.5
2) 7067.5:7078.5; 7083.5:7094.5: 1.0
